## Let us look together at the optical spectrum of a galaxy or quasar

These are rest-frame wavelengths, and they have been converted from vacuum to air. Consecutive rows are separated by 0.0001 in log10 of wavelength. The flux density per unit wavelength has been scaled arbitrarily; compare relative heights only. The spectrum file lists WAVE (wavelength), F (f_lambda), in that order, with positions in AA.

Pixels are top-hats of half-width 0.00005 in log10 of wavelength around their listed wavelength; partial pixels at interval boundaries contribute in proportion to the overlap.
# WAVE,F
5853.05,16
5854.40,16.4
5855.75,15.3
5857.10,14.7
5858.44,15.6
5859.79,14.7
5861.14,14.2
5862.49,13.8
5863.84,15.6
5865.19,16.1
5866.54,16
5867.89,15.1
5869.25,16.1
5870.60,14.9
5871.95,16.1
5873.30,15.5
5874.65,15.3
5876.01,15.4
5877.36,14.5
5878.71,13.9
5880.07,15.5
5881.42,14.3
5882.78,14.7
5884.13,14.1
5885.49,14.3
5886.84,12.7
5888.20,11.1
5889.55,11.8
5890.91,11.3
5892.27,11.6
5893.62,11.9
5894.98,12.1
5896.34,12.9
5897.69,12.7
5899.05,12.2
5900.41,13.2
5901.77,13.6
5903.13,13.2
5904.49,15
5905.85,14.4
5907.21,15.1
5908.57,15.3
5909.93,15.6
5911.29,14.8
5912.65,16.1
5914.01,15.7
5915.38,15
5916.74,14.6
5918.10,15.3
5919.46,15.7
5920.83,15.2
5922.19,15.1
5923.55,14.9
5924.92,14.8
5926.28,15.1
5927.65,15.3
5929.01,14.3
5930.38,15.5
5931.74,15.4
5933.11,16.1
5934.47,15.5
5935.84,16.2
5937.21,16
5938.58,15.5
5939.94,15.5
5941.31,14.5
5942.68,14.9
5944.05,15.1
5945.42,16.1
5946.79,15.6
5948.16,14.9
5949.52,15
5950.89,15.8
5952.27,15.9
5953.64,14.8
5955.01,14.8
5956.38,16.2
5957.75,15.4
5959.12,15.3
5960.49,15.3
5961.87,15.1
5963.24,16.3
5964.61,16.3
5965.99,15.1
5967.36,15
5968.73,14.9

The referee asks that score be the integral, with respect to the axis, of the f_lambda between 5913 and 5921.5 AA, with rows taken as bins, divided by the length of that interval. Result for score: 15.3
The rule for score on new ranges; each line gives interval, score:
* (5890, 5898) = 12.1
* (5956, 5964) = 15.6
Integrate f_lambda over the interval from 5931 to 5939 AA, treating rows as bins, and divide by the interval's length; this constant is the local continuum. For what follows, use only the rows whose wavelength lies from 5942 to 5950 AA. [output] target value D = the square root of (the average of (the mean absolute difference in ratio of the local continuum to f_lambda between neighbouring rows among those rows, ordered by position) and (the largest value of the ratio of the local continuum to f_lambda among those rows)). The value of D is 0.74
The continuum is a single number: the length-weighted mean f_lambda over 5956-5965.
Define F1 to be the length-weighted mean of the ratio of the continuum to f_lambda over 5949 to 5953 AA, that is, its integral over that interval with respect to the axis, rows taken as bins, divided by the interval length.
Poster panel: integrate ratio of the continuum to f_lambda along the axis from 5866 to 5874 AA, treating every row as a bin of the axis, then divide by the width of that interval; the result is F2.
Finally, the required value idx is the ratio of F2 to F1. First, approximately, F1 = 1.00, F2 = 1.01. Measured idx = 1.00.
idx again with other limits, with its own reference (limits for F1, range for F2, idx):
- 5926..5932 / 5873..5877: 0.98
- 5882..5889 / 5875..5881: 0.89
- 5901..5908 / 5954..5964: 0.92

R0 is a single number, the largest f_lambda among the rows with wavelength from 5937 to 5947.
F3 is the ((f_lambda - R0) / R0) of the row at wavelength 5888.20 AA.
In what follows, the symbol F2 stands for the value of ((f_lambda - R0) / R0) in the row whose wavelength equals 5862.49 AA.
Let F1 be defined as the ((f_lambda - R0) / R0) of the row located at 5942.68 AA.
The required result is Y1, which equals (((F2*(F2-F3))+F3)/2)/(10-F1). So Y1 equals -0.017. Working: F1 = -0.07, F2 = -0.143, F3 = -0.311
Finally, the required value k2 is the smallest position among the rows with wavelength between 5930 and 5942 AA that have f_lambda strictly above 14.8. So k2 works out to 5930.38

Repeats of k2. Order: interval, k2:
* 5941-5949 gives 5942.68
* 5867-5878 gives 5867.89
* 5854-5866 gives 5854.40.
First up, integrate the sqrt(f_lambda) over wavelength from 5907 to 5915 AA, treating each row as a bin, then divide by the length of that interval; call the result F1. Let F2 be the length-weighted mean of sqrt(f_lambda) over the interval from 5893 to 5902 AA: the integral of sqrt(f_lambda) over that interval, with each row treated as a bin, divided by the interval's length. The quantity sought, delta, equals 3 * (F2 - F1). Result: -1.1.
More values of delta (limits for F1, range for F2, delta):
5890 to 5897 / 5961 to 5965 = 1.6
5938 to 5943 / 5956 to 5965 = 0.2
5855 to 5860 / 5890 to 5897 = -1.3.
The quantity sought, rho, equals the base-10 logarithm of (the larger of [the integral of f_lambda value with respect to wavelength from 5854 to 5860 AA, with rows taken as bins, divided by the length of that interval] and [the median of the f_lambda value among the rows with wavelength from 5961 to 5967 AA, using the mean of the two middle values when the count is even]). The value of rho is 1.196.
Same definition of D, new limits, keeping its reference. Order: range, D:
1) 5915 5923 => 0.75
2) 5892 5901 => 0.84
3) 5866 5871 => 0.75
